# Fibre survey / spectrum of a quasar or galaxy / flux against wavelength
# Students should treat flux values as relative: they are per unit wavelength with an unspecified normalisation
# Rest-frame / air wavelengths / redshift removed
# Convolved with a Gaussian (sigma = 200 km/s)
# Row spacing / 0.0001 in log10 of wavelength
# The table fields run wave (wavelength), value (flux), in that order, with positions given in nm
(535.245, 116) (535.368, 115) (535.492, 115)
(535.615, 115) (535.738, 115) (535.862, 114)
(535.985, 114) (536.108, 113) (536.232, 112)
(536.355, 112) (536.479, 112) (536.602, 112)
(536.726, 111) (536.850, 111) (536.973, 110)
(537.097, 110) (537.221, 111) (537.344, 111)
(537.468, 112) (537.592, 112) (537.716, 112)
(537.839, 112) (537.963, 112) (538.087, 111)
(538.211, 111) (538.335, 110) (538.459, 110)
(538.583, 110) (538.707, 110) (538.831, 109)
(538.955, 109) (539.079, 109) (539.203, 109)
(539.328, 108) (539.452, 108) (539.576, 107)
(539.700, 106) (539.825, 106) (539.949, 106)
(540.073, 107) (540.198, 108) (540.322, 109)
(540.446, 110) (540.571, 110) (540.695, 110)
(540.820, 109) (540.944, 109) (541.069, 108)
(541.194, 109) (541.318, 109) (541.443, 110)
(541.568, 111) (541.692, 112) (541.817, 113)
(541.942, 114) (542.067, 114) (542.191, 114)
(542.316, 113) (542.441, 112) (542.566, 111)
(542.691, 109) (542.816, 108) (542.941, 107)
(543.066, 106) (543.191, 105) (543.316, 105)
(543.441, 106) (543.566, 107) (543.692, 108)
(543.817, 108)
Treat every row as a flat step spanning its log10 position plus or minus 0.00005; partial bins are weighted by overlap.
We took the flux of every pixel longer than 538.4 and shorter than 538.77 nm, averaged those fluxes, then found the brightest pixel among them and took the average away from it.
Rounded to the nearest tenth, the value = 0.0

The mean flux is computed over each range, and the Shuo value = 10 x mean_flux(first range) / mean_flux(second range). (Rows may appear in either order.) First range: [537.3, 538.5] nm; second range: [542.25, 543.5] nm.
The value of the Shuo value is 10.3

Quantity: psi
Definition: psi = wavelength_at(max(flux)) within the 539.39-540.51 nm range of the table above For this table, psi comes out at 540.446 nm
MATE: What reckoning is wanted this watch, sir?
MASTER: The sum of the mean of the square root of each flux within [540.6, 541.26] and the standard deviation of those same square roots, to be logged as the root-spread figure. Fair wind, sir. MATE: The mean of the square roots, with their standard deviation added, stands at 10.5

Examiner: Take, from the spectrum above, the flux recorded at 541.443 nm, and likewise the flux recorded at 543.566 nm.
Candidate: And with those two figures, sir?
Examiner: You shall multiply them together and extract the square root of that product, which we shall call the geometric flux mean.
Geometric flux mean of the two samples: 108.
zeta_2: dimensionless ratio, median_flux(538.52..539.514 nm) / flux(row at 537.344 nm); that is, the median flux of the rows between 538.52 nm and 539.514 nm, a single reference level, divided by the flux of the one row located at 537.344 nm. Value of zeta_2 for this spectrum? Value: 0.98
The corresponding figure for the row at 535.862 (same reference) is 0.96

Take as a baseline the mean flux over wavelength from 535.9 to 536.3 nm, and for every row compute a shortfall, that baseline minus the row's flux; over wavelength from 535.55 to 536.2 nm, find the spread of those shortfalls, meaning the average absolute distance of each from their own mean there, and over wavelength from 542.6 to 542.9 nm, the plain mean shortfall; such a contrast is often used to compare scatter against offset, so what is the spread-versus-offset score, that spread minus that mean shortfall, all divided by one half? -8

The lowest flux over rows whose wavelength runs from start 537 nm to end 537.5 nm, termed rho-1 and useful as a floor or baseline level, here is 110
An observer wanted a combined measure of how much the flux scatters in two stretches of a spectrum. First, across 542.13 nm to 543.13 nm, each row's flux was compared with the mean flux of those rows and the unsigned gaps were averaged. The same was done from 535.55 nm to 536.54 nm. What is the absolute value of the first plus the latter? 3.6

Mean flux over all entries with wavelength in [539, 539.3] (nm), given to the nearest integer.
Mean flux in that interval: 109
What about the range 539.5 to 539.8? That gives 106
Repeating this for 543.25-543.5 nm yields 106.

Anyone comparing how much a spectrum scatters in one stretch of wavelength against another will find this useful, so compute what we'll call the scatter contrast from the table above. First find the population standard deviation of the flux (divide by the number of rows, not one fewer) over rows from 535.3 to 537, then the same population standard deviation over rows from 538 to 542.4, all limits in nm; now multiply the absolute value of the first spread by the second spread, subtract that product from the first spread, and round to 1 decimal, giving -1.9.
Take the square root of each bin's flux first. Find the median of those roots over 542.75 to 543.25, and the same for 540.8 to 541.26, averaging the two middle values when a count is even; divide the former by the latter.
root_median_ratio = 0.99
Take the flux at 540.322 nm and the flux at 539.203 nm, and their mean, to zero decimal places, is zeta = 109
